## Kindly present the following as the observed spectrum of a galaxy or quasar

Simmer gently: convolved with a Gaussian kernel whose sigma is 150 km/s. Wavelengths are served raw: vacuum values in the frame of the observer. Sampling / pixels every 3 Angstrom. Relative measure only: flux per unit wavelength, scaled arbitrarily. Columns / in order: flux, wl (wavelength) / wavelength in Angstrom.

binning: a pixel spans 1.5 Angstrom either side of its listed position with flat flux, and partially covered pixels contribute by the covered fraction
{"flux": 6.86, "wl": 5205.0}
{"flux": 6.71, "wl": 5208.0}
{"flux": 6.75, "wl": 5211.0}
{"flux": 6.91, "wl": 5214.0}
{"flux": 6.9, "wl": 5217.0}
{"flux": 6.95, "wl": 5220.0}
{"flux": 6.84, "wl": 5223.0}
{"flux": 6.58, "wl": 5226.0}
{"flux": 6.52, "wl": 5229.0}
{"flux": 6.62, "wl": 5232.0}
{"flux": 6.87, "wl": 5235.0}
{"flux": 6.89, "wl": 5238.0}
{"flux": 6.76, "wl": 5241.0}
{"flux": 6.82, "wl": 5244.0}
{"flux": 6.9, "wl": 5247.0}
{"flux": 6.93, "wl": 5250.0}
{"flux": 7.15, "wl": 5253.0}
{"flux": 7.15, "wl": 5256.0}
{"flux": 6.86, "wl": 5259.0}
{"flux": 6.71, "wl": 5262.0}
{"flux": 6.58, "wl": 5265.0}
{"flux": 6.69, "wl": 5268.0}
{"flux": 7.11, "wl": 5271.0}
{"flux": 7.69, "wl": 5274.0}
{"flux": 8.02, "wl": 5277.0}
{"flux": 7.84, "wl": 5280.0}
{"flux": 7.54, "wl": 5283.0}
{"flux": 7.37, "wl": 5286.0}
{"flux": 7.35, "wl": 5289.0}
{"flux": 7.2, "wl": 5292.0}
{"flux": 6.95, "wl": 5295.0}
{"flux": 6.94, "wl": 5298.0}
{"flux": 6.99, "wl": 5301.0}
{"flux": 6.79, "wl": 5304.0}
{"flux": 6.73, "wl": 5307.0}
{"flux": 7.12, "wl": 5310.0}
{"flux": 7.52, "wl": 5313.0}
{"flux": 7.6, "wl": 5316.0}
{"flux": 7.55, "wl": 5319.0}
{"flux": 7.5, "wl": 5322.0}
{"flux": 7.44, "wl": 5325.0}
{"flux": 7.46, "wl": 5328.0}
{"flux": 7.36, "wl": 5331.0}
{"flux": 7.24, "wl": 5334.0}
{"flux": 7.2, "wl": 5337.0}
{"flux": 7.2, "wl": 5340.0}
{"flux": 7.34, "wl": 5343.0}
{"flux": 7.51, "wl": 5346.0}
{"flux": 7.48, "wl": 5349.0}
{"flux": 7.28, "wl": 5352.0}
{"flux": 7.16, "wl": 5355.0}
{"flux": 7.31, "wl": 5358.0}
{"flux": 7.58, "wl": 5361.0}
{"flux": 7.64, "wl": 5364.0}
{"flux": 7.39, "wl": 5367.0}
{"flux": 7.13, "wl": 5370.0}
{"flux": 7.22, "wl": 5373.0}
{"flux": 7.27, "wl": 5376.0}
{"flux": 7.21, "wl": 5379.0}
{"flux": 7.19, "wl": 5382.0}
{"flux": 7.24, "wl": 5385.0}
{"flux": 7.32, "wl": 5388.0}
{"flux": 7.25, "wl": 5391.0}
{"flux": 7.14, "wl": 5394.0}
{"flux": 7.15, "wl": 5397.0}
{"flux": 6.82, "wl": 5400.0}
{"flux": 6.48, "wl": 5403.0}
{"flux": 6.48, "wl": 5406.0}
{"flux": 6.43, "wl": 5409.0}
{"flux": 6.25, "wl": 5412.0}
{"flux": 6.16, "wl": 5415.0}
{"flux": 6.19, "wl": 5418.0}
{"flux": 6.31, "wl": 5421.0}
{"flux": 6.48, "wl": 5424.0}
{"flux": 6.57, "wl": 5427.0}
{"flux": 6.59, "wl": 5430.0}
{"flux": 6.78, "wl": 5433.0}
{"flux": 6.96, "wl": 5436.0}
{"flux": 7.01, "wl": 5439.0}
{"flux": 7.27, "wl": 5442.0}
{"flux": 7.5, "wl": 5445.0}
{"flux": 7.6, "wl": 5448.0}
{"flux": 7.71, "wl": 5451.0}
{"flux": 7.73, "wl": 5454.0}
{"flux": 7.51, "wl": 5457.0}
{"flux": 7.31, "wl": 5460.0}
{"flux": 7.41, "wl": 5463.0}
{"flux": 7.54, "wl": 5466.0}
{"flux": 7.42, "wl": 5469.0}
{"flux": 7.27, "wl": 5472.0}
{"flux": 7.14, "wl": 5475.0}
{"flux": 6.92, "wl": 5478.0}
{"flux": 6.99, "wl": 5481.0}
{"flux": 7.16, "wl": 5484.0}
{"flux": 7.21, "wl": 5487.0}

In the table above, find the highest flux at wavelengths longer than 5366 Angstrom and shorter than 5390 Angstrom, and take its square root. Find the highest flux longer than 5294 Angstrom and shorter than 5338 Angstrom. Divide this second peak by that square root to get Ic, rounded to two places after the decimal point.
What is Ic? 2.80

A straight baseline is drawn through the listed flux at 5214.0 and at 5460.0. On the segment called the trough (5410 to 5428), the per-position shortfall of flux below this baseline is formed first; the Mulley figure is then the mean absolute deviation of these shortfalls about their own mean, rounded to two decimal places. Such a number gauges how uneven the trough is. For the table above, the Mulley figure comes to 0.13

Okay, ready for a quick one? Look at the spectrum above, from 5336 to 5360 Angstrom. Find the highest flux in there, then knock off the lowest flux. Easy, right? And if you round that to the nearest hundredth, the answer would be 0.35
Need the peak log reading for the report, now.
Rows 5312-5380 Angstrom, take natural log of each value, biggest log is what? 2.03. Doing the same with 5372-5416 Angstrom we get 1.99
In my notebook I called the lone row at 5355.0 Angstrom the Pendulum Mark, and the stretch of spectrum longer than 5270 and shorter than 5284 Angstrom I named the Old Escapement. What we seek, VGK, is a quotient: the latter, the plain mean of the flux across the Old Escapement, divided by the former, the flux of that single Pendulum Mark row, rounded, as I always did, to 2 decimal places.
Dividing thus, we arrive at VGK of 1.07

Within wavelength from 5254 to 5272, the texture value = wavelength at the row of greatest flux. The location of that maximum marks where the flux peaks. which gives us 5256.0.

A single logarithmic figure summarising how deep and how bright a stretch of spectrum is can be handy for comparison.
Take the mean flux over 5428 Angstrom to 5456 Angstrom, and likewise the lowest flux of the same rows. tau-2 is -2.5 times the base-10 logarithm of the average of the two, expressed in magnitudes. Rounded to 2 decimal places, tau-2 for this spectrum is -2.10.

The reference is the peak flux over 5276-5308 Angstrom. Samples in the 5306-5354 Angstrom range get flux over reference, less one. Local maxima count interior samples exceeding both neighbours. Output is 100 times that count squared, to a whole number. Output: 900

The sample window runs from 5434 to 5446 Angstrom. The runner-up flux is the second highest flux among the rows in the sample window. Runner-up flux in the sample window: 7.27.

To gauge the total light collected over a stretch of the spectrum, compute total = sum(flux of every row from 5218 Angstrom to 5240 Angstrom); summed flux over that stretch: 47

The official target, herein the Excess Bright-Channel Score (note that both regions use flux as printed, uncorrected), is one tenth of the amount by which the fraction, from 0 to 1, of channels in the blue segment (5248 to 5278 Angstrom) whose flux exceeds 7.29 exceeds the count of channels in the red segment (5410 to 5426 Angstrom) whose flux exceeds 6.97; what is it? 0.0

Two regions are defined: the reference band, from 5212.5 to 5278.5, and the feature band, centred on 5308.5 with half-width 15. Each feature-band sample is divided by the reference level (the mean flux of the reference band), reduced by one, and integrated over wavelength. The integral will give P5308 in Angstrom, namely 1.0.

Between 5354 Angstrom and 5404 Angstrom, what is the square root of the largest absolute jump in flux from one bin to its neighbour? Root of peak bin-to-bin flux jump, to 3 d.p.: 0.583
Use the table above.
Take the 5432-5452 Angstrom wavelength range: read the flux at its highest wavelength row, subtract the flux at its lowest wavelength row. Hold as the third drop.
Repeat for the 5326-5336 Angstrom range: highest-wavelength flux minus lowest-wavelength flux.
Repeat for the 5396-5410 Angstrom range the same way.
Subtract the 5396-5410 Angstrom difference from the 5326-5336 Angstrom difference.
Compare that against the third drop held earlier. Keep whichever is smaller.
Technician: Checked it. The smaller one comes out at 0.50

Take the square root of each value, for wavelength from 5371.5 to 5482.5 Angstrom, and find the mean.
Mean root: 2.65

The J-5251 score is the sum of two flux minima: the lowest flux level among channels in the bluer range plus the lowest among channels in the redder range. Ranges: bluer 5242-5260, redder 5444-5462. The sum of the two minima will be 14.1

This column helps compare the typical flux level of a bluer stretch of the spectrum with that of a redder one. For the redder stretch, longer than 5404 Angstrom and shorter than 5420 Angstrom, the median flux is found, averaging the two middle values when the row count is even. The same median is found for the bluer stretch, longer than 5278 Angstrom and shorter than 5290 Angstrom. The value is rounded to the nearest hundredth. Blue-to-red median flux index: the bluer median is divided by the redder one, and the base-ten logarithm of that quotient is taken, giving 0.08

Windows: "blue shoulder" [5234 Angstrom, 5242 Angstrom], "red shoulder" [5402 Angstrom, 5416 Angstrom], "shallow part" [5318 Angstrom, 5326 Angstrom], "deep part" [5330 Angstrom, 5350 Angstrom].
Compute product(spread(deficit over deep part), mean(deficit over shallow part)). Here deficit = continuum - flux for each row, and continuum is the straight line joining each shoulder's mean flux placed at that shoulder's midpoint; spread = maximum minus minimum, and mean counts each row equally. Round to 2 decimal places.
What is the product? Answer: -0.30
